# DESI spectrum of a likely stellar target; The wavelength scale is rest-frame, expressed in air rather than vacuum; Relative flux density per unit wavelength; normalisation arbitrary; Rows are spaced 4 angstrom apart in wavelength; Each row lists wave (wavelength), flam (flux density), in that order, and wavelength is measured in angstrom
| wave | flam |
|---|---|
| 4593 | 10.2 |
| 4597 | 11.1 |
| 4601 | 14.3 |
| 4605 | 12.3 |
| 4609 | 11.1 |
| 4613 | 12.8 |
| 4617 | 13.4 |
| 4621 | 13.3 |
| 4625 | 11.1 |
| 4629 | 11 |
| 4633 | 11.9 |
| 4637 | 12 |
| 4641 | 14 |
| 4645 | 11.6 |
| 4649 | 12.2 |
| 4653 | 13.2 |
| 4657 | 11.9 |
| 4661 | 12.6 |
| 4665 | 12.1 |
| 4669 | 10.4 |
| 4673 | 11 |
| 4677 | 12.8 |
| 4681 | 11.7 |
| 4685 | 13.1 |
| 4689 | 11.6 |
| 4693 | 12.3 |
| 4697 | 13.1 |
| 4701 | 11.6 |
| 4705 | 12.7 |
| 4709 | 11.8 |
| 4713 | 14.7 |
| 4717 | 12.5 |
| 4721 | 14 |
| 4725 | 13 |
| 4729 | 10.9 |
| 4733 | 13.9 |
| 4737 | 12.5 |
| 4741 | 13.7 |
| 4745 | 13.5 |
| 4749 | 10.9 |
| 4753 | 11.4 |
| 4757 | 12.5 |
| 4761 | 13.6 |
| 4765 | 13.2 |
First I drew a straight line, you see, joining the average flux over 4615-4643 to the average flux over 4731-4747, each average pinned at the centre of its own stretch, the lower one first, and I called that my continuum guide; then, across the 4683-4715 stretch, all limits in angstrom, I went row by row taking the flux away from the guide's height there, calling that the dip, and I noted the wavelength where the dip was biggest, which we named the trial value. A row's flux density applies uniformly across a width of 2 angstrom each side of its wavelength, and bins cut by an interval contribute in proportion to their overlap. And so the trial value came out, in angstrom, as 4701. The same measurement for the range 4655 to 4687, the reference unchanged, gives 4669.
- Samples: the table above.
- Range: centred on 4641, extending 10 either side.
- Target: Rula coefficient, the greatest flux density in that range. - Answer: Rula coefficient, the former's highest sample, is 14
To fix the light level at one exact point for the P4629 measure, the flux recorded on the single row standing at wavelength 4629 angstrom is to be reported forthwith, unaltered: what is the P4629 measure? 11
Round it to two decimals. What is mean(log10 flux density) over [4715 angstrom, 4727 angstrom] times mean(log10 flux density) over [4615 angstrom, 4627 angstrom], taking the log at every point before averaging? 1.23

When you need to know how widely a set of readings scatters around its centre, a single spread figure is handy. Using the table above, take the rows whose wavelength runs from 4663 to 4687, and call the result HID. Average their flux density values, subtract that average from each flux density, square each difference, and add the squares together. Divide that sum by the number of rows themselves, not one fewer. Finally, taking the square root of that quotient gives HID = 0.95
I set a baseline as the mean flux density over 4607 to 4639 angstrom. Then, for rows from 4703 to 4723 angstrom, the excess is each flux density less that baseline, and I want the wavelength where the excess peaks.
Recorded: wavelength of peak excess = 4713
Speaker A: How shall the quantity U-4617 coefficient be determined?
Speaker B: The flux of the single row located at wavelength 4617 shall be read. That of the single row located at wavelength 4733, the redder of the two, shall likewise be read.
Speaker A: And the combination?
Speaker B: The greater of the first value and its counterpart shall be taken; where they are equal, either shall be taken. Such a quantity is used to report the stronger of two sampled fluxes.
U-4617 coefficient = 13.9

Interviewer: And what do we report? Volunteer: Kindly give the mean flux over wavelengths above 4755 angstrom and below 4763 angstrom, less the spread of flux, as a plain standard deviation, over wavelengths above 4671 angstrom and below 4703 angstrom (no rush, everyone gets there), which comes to 12.3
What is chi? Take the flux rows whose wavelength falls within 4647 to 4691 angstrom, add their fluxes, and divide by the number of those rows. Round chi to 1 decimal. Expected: 12.1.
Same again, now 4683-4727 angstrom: 12.8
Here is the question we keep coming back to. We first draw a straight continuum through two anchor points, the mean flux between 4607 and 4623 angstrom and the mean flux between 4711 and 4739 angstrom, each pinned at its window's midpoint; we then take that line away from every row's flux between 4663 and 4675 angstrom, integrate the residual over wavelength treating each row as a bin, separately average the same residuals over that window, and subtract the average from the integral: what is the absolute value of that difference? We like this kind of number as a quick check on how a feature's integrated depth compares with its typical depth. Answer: 19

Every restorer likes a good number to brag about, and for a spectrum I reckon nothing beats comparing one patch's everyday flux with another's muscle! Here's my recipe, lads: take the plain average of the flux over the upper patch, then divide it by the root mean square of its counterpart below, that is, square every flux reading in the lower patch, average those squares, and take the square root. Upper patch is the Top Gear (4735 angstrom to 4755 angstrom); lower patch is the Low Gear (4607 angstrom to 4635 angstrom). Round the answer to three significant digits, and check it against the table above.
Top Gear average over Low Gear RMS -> 1.02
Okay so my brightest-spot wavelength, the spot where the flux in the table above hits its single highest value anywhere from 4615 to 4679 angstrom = 4641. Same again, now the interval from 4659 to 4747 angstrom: 4713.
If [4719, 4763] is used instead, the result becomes 4721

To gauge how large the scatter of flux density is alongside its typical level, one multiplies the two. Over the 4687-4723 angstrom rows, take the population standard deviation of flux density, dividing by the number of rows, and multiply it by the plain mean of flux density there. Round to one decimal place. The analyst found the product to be 12.9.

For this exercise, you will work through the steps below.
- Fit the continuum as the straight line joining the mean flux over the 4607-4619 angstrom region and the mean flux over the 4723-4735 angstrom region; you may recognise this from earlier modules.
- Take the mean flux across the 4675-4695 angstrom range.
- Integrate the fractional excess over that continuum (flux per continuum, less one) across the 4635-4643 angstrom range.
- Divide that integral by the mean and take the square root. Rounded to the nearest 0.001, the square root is 0.166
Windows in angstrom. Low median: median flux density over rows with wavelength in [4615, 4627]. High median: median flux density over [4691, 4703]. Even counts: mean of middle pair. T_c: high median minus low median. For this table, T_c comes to -1.0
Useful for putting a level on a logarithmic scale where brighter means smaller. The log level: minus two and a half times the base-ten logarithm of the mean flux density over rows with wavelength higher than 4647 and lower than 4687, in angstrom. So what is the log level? -2.71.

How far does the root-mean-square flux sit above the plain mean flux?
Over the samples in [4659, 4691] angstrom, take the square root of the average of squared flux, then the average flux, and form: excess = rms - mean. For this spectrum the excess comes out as 0.031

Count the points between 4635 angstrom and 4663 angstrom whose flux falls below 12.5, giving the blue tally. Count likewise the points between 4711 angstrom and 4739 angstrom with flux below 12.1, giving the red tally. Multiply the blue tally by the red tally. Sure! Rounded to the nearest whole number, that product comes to 4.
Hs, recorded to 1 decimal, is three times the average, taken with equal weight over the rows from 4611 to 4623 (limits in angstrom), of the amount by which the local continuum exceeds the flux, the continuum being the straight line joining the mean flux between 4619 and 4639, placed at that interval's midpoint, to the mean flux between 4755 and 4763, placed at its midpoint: -4.2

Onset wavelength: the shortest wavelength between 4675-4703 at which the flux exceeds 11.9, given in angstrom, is 4677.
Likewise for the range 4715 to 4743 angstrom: 4717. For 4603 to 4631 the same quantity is 4605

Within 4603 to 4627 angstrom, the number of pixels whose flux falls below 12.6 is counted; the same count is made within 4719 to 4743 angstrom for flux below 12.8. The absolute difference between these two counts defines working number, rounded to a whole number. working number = 1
